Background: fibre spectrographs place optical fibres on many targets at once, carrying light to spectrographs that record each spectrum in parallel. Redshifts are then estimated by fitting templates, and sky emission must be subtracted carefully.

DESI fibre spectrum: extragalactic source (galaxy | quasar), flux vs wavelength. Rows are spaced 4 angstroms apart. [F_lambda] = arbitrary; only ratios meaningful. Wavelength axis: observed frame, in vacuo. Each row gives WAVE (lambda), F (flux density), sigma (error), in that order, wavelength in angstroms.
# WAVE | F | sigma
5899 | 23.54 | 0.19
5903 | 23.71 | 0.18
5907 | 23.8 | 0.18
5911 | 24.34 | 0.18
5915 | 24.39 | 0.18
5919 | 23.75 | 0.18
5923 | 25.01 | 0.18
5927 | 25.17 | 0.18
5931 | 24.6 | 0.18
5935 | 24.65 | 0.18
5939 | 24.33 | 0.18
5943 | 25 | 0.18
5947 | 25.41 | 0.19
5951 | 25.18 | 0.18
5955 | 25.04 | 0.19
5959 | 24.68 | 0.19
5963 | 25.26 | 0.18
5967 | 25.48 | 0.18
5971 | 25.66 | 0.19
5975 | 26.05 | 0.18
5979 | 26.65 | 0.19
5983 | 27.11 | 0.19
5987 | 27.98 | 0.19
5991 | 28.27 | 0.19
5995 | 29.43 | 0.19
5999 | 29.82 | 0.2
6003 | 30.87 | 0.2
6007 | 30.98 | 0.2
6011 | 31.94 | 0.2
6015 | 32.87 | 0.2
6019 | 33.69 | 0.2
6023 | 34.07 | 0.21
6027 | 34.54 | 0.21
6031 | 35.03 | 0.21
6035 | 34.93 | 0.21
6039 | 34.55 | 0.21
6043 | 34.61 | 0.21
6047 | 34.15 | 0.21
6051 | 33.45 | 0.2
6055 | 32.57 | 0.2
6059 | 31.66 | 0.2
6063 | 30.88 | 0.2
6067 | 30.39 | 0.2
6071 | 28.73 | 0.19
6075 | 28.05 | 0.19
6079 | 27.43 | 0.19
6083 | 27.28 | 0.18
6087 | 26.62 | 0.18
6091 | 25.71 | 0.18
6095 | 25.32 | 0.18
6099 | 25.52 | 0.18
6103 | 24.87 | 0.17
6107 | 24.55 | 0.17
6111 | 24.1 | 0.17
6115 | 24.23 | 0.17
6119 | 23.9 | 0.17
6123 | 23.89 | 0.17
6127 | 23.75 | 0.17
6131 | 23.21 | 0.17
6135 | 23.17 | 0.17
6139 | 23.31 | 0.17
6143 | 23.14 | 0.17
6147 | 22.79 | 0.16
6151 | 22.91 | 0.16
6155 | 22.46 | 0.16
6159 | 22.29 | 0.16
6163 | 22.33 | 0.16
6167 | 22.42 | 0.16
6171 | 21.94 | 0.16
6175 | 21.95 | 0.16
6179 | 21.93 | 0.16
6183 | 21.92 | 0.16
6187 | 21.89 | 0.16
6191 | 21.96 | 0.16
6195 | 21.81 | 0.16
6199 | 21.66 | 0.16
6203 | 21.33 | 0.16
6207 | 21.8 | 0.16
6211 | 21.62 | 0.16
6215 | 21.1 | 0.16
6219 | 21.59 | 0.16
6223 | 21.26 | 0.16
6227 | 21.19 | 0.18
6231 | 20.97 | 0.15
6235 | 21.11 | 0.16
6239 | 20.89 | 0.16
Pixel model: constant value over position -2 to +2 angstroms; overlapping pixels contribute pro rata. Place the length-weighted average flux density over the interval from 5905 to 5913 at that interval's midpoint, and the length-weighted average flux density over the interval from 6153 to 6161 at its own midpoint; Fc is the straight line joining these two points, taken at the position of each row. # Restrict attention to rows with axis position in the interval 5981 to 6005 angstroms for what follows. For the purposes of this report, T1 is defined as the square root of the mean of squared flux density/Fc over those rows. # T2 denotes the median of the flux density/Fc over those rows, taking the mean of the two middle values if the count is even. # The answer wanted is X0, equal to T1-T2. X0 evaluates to 0.004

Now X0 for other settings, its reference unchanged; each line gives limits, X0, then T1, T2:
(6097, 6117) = 0.005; 1.09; 1.08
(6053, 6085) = 0.005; 1.29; 1.29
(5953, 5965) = -0.001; 1.05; 1.05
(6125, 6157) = -0.002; 1.03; 1.03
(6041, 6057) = -0.004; 1.46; 1.46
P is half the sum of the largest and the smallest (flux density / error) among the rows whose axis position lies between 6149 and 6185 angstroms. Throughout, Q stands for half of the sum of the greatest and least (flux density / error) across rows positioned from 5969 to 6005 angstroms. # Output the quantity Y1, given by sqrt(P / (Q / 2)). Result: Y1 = 1.39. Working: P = 140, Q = 145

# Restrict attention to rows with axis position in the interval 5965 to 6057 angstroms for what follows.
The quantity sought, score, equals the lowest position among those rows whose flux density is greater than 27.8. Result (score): 5987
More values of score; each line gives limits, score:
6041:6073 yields 6043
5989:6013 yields 5991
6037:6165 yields 6039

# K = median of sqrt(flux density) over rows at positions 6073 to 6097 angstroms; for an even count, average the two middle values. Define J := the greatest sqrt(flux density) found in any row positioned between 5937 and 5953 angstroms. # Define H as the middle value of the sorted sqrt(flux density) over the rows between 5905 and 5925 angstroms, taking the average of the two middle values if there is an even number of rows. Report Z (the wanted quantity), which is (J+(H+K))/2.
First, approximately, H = 4.93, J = 5.0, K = 5.2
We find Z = 7.6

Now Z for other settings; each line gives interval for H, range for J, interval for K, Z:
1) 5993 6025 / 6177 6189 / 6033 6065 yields 8.1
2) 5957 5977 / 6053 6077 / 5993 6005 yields 8.1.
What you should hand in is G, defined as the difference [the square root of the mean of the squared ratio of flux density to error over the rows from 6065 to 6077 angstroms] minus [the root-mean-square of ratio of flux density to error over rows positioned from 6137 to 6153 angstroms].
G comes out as 11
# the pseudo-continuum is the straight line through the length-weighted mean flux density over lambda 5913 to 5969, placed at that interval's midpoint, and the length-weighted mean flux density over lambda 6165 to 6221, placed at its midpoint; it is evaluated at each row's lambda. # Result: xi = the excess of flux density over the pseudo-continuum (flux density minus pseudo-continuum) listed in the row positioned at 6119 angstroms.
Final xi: 1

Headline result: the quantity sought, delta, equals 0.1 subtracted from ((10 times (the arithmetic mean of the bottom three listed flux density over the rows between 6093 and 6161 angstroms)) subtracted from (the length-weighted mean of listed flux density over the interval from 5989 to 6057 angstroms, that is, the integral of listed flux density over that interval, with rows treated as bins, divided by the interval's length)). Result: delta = -193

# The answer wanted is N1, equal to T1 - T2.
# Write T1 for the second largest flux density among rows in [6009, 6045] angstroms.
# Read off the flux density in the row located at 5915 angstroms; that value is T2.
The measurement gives 11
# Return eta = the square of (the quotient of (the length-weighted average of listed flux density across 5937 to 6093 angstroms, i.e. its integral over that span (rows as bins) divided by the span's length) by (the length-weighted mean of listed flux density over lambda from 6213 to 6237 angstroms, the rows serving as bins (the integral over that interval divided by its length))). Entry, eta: 1.9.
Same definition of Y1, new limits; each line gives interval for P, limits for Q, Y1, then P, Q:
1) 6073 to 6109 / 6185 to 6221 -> 1.47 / 146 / 135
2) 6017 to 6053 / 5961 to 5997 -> 1.51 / 165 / 145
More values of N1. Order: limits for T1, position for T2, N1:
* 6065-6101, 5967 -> 3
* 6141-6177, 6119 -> -1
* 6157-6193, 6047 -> -12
